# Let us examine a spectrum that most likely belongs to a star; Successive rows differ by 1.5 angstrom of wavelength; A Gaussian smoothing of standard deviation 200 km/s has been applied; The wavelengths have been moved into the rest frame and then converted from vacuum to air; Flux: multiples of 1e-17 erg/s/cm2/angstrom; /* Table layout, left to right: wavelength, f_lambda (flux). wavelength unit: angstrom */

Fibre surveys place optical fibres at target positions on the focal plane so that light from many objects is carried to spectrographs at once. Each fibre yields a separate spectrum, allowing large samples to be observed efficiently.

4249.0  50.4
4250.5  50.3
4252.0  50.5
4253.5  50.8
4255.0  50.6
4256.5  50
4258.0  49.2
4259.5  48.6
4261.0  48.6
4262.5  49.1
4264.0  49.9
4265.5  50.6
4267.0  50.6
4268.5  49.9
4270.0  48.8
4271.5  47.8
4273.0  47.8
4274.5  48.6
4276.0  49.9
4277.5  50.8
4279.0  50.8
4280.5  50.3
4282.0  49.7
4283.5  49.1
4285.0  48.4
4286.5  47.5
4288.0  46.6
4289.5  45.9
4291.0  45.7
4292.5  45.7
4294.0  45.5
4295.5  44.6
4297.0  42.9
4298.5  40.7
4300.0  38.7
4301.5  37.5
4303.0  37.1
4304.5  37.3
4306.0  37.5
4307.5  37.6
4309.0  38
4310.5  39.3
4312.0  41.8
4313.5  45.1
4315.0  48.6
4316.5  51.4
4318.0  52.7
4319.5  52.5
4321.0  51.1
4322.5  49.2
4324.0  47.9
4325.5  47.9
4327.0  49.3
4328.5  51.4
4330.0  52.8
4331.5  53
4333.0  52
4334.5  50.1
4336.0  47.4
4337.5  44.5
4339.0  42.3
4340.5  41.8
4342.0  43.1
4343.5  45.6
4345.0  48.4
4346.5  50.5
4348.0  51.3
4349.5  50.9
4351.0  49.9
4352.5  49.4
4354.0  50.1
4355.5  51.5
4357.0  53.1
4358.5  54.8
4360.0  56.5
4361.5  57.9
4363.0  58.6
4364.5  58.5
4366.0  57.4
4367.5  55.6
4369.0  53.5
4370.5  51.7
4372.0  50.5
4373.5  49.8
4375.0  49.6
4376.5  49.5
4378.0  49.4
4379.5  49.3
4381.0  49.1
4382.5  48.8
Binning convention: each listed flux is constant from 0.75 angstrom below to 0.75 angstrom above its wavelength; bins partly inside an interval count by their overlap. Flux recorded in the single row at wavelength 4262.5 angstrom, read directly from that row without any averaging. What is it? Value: 49.1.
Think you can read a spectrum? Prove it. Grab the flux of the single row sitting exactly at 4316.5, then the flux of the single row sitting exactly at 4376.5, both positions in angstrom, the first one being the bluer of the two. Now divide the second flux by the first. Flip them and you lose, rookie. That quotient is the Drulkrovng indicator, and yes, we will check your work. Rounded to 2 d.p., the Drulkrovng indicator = 0.96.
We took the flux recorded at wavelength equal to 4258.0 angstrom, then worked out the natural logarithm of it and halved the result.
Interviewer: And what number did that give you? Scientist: 1.95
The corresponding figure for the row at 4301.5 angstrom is 1.81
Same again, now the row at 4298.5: 1.85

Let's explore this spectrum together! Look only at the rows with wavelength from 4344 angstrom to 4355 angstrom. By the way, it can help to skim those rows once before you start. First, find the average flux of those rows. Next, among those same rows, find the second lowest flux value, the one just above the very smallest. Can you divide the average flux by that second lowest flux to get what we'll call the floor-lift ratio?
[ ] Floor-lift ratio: 1.01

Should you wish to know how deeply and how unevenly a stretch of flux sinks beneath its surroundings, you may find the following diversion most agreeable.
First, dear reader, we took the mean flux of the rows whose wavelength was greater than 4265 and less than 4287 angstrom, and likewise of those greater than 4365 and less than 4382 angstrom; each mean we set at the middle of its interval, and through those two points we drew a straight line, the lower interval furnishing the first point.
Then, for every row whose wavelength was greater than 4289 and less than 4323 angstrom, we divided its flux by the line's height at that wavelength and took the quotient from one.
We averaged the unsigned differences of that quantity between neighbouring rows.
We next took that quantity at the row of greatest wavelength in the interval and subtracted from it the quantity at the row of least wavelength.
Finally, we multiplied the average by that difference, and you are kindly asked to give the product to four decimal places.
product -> -0.0013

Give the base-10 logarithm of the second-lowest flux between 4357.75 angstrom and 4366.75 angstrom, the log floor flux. 1.75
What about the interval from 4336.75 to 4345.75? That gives 1.63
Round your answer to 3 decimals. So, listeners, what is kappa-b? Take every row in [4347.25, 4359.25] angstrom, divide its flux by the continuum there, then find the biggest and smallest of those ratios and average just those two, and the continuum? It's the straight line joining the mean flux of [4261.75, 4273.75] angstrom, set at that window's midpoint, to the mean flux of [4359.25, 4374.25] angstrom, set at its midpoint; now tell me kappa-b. 0.958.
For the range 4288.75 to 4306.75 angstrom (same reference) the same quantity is 0.815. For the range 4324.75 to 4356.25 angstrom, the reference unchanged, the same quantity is 0.891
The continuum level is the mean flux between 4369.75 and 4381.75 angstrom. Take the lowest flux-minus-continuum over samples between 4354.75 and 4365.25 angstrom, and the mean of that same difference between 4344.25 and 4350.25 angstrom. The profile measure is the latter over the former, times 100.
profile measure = 25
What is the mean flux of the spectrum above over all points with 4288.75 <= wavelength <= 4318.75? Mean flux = 42.7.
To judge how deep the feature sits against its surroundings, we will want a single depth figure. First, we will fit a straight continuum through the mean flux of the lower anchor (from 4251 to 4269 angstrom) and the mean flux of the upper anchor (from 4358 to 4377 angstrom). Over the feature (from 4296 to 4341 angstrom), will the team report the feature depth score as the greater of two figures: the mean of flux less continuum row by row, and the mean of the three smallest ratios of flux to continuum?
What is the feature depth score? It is 0.722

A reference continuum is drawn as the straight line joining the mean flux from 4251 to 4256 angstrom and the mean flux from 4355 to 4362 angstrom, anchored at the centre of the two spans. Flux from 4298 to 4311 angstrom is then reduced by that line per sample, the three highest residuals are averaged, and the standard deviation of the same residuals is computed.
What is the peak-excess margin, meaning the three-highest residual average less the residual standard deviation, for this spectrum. -14.2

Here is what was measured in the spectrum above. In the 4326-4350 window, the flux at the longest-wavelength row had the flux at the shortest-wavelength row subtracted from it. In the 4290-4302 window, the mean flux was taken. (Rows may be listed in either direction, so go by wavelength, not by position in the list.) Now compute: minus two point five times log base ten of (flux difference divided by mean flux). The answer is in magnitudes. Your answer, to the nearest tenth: 3.6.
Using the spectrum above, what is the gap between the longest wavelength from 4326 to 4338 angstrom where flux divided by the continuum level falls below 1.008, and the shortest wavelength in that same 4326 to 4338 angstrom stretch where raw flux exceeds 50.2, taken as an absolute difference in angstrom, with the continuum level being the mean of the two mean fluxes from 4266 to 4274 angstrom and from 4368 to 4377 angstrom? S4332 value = 9.0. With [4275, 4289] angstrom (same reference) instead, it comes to 10.5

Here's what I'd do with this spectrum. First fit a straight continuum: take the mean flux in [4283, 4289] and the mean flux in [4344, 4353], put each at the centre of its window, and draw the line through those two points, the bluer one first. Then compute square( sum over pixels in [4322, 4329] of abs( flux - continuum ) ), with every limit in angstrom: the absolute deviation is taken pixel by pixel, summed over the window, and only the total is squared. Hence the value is 23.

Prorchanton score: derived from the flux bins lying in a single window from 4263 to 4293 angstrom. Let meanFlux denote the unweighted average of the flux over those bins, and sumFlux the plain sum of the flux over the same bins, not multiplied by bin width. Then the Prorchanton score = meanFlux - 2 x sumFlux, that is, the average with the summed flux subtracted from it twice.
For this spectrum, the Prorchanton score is -1900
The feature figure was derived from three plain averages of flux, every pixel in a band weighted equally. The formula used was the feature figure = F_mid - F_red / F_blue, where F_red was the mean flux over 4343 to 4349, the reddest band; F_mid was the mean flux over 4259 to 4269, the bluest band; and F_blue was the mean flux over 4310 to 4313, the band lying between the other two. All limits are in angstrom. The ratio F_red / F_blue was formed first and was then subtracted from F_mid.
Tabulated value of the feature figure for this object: 48.4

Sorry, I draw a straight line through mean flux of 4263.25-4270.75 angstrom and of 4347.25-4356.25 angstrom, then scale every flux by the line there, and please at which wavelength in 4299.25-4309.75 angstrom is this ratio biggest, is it 4300.0 angstrom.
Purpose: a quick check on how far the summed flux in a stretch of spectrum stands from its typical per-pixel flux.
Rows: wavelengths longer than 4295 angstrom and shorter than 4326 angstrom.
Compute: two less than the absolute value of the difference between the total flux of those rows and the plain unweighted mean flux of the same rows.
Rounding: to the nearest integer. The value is 874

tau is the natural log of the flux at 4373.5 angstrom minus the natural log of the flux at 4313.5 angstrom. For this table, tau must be 0.10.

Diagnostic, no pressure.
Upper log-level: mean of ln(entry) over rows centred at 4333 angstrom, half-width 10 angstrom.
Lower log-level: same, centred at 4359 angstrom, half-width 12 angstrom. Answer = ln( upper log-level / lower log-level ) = -0.030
